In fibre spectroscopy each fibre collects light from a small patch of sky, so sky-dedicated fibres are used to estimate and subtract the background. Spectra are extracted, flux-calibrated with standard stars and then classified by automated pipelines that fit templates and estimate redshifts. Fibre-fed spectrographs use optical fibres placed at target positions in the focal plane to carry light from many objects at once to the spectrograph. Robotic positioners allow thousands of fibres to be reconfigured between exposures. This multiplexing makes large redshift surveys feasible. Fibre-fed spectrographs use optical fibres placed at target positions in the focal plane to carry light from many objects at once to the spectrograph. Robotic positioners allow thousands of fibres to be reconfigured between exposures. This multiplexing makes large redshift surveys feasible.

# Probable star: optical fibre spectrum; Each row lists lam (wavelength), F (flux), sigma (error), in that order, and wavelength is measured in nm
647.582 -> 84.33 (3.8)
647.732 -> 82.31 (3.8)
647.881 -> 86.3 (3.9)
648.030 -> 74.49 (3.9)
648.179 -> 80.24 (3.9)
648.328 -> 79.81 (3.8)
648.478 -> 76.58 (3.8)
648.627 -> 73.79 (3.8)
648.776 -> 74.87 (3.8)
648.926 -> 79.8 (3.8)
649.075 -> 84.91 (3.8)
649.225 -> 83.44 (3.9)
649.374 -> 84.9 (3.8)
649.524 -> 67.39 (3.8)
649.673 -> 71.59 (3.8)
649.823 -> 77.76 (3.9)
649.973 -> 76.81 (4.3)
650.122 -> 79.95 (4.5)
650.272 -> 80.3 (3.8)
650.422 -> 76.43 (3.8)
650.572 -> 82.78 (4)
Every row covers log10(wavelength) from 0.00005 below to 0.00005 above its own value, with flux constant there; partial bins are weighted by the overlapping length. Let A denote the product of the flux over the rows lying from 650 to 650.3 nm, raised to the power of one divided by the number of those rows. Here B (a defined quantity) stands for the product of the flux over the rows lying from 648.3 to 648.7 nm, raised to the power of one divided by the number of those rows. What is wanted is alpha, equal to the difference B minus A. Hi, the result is -3.4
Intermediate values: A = 80.1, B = 76.7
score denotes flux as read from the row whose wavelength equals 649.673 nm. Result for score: 71.59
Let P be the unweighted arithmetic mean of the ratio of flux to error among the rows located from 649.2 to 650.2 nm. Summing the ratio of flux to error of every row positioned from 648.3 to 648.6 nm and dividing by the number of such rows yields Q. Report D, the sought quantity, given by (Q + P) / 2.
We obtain 20.0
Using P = 19.4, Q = 20.6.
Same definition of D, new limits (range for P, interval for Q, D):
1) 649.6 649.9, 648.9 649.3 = 20.5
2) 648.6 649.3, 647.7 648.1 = 20.9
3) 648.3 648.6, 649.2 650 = 20.1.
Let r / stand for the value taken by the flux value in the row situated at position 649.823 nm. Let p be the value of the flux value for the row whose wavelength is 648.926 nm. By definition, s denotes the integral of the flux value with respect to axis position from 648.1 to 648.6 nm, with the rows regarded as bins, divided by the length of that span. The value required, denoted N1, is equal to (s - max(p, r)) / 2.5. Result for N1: -0.6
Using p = 79.8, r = 77.76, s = 78.4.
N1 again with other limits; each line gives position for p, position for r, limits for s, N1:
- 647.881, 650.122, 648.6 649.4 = -2.4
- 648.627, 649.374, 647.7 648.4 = -1.7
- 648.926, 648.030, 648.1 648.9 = -1.0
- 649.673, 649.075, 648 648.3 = -2.6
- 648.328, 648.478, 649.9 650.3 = -0.3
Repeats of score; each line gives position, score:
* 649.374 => 84.9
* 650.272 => 80.3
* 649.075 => 84.91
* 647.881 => 86.3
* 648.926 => 79.8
